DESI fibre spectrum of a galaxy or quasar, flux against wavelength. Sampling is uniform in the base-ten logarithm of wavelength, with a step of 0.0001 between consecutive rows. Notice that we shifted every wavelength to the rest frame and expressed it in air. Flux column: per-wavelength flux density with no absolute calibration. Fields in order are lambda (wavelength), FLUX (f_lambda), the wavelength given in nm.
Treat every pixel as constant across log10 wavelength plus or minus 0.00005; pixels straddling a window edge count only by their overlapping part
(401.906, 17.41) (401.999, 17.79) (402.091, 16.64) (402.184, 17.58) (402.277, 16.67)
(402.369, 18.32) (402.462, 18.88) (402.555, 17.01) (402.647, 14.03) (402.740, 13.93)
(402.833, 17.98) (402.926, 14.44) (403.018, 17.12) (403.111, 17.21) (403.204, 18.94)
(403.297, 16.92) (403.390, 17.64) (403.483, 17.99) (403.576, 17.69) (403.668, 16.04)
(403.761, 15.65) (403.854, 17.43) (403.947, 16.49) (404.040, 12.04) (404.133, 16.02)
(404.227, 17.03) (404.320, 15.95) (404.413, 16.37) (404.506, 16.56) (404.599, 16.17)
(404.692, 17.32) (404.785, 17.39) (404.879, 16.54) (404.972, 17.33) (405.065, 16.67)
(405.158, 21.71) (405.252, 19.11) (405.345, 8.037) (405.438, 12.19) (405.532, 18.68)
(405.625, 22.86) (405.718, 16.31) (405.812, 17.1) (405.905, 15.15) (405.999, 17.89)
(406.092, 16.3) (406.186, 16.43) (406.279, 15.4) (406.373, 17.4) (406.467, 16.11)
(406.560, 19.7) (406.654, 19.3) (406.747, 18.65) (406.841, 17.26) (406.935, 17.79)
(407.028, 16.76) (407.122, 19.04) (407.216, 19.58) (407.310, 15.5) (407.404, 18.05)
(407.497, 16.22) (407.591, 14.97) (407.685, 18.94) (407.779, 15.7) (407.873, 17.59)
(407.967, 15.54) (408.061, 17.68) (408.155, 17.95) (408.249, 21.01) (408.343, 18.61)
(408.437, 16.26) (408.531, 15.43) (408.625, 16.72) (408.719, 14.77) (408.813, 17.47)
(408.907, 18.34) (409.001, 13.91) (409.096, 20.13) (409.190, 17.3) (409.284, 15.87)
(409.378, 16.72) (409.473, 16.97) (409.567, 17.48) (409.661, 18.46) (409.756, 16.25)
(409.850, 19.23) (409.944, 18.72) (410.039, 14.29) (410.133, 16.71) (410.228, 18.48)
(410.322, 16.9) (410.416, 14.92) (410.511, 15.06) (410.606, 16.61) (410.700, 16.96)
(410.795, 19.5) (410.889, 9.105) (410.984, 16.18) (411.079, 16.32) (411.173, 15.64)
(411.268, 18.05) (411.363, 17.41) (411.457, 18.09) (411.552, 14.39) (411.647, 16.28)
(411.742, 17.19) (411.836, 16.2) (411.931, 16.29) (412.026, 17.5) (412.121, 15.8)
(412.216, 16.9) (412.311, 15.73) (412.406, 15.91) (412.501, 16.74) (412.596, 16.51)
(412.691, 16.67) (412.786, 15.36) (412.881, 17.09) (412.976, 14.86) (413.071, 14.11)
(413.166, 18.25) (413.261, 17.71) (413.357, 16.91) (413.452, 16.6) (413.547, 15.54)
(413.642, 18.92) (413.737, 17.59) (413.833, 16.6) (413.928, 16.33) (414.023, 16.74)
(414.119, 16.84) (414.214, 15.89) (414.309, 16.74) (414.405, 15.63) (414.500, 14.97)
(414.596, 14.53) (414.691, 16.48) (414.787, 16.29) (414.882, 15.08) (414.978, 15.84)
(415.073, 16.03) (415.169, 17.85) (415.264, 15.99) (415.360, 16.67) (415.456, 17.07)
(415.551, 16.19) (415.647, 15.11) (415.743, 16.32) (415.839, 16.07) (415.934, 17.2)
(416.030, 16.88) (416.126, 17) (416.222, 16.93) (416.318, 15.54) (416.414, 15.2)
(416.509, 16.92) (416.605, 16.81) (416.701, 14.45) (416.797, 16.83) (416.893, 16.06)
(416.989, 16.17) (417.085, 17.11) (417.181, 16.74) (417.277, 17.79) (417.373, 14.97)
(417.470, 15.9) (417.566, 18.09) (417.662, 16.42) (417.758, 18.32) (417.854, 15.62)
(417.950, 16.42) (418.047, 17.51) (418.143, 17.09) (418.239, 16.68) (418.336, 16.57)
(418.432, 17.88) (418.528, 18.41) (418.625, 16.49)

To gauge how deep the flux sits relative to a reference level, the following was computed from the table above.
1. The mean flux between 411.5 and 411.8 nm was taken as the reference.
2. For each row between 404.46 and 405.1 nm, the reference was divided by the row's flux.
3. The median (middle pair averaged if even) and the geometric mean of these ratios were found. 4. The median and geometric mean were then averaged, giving 0.95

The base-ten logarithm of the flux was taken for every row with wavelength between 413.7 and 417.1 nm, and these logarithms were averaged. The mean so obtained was 1.21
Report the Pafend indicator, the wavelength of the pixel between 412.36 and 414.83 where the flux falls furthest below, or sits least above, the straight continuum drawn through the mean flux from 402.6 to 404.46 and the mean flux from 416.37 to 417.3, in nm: 413.071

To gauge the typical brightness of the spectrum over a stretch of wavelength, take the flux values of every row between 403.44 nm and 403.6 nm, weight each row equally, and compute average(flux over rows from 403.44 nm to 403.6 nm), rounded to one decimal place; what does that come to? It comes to 17.8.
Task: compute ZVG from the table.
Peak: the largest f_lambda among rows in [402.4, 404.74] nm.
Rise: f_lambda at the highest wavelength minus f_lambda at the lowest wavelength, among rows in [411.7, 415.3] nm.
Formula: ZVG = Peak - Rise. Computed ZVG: 20.1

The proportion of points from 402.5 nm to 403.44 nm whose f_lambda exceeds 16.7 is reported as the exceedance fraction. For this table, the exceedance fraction 0.70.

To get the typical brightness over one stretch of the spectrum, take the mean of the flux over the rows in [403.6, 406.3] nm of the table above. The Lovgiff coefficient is 16.5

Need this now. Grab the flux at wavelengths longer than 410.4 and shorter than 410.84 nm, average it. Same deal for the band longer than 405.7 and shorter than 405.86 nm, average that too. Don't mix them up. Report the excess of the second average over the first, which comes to 0.1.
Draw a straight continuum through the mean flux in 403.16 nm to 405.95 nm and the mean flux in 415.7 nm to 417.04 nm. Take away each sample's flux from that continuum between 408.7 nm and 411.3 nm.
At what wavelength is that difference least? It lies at 409.096 nm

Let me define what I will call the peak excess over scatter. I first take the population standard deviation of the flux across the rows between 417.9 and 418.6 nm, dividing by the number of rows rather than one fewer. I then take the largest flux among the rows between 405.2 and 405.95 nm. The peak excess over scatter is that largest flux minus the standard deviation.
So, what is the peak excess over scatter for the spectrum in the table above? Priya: 22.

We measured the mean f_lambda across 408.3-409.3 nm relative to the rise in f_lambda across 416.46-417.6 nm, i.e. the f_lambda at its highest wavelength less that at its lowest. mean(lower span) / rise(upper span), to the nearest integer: 14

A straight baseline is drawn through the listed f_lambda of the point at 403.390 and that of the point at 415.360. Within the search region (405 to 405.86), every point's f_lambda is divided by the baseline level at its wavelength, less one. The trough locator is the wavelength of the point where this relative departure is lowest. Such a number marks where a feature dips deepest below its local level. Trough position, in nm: 405.345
